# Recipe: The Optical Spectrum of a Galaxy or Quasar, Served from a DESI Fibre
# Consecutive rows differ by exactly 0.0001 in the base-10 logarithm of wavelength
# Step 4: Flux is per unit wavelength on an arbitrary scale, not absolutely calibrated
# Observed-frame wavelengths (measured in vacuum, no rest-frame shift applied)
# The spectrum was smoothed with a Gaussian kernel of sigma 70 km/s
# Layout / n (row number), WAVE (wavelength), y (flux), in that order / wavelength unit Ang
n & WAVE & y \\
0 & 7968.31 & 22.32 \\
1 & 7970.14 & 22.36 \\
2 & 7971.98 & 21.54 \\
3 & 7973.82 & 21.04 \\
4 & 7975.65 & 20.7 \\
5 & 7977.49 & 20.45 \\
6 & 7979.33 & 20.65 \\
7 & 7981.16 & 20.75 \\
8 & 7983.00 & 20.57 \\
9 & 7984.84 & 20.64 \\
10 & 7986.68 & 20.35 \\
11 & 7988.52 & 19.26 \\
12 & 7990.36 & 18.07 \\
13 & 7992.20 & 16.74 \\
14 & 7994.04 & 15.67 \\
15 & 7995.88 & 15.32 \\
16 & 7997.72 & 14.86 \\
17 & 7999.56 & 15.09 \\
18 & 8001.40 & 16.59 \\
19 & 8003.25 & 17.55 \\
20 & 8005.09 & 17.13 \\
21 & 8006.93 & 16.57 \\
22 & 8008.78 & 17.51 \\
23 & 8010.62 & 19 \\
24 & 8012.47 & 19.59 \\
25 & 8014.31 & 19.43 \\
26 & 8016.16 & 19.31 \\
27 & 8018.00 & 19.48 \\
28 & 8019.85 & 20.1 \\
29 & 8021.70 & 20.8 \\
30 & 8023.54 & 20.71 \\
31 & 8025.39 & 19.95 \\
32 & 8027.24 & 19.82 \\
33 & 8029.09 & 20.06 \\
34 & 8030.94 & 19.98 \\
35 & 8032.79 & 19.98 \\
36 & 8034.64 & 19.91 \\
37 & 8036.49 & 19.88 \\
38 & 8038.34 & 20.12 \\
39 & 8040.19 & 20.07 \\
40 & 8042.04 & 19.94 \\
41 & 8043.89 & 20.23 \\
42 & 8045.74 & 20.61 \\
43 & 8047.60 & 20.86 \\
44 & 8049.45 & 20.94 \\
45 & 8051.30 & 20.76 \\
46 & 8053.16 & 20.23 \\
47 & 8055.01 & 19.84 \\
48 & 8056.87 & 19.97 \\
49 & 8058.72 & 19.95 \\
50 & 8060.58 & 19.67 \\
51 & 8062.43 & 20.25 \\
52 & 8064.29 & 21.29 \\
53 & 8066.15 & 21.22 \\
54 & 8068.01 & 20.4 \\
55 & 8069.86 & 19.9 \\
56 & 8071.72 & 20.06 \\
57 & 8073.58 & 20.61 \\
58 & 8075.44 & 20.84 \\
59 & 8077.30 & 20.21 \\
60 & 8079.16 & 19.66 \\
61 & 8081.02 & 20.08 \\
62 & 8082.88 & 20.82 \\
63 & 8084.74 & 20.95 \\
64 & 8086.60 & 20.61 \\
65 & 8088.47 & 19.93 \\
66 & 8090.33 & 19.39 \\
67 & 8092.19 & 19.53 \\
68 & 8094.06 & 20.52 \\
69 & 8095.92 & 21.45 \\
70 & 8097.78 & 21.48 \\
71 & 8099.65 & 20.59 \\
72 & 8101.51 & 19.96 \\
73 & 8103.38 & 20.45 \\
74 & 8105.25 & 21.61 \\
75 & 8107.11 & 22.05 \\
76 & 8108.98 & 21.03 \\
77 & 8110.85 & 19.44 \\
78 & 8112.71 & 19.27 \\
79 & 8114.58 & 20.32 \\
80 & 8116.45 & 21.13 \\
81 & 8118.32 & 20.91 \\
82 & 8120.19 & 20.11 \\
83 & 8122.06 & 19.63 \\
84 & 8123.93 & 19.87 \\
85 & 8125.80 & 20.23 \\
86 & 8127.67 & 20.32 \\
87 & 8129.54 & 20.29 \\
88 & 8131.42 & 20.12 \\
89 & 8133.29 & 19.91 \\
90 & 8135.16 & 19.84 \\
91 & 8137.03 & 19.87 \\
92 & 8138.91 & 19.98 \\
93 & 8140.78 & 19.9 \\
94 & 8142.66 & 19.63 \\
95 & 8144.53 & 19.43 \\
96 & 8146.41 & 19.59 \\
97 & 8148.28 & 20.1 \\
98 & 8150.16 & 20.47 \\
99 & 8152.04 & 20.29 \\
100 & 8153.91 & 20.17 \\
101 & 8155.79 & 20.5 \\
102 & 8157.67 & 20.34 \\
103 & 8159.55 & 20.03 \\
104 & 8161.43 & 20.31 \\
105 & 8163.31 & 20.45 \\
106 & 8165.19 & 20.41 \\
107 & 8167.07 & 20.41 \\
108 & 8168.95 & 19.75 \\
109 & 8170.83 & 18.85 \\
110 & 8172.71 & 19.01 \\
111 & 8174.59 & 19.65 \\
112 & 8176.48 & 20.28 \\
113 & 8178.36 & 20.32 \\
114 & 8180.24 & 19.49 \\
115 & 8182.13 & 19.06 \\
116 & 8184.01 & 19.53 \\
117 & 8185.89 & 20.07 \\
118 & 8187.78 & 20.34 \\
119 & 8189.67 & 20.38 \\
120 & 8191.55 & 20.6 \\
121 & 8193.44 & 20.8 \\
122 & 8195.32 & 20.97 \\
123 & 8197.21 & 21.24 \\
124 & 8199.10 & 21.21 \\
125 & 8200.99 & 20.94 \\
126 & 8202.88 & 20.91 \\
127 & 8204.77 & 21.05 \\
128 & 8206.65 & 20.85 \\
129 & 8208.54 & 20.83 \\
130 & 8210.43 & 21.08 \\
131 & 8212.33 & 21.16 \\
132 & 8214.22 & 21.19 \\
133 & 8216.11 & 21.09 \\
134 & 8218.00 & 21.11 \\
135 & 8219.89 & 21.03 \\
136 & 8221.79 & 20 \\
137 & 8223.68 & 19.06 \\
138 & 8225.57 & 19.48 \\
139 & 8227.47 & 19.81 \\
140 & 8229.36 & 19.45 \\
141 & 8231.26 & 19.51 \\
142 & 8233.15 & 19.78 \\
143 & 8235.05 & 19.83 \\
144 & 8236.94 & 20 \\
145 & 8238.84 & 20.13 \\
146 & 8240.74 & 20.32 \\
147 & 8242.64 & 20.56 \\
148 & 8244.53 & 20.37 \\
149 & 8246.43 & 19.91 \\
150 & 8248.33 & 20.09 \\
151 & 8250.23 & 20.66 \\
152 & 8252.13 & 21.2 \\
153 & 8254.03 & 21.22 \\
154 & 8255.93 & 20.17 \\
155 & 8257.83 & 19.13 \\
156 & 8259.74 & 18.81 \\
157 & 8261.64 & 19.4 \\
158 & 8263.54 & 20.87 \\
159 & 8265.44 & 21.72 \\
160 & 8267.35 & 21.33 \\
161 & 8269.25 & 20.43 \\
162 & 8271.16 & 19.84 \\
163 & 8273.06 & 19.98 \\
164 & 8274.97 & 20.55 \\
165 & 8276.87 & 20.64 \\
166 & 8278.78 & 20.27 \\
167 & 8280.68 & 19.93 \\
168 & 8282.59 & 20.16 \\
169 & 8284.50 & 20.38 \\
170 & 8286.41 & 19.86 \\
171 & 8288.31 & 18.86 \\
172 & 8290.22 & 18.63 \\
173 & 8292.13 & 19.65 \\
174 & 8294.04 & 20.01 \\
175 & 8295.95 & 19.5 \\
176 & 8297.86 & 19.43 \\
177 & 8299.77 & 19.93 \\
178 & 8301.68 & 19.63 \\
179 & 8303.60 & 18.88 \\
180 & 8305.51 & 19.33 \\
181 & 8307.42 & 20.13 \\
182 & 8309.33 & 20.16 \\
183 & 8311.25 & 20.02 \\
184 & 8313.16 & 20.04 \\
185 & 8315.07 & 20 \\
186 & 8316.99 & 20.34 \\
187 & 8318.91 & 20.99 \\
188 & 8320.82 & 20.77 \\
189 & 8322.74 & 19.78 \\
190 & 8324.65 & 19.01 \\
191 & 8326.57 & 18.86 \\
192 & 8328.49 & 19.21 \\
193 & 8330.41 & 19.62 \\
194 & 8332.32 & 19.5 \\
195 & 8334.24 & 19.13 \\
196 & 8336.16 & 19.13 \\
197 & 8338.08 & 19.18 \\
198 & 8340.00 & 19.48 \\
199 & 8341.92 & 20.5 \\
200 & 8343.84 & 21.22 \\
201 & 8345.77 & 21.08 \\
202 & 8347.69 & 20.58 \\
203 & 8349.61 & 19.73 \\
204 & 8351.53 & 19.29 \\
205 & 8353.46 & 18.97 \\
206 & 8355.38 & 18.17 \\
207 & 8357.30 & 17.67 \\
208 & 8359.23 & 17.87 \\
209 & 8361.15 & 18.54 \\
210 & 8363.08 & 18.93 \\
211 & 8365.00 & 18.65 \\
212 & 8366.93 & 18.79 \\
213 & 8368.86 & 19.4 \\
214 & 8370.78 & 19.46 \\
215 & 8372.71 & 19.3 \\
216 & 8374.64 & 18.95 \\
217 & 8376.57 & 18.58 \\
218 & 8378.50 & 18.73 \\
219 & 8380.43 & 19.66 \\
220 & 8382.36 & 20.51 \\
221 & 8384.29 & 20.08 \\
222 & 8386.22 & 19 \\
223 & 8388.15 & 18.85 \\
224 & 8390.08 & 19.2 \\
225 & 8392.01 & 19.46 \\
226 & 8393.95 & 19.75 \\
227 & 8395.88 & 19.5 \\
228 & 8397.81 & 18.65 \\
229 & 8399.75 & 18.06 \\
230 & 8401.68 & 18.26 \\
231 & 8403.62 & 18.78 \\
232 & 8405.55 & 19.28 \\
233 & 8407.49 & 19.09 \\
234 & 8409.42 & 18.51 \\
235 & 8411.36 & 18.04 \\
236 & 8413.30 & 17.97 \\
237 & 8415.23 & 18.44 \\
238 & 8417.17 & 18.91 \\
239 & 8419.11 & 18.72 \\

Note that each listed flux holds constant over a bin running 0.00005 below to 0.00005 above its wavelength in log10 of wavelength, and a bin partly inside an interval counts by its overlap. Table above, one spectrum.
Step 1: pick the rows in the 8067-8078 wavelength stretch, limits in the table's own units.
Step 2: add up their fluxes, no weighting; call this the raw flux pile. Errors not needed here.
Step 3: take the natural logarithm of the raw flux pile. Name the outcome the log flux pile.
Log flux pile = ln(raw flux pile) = 4.8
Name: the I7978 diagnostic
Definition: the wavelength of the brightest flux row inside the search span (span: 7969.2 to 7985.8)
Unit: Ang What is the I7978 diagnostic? 7970.14 Ang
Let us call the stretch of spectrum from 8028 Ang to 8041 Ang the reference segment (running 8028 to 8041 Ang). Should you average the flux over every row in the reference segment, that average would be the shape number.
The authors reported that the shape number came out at 20.0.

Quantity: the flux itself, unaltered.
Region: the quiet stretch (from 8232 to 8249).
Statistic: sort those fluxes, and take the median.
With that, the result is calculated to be 20.1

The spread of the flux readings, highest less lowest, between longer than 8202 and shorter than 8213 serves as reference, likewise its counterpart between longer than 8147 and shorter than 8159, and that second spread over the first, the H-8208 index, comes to 1.2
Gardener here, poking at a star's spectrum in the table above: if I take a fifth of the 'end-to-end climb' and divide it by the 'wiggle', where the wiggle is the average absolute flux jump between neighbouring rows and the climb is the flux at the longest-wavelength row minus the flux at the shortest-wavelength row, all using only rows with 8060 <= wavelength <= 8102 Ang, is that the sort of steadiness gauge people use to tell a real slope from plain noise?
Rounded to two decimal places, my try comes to 0.11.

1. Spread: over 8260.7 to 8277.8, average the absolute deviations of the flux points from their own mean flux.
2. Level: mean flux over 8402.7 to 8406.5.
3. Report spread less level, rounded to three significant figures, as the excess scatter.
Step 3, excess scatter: -18.5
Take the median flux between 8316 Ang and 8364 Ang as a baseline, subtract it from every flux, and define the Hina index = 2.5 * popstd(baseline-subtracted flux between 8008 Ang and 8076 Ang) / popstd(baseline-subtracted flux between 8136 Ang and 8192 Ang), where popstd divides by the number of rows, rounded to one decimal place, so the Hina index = 3.6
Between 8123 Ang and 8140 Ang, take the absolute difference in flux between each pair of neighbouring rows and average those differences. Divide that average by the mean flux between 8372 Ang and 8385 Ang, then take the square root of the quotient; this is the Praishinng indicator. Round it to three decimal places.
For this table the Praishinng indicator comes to 0.083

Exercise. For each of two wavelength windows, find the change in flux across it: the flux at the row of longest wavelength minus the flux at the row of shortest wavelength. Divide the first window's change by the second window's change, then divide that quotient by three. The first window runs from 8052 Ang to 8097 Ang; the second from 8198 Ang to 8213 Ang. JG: -8.1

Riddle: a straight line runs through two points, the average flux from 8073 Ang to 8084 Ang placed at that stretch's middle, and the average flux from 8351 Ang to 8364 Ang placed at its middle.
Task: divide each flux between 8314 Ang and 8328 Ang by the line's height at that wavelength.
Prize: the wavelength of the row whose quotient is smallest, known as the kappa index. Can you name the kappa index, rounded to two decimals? 8326.57 Ang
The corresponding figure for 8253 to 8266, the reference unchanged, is 8259.74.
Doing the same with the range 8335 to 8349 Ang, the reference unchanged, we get 8336.16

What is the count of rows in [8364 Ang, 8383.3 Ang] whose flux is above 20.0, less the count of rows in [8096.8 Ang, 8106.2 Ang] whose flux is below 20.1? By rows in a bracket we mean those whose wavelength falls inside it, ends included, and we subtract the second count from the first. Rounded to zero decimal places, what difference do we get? 0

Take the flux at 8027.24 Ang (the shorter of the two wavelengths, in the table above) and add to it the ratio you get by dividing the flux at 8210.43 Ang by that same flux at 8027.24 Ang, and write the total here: 20.9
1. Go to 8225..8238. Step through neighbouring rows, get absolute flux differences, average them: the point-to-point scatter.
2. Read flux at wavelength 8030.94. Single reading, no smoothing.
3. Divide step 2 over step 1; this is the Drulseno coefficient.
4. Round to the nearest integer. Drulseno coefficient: 97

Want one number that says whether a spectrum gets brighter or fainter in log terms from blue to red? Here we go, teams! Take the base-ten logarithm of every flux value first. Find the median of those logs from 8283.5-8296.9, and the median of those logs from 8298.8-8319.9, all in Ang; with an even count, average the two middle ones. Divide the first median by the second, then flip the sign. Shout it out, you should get -0.994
